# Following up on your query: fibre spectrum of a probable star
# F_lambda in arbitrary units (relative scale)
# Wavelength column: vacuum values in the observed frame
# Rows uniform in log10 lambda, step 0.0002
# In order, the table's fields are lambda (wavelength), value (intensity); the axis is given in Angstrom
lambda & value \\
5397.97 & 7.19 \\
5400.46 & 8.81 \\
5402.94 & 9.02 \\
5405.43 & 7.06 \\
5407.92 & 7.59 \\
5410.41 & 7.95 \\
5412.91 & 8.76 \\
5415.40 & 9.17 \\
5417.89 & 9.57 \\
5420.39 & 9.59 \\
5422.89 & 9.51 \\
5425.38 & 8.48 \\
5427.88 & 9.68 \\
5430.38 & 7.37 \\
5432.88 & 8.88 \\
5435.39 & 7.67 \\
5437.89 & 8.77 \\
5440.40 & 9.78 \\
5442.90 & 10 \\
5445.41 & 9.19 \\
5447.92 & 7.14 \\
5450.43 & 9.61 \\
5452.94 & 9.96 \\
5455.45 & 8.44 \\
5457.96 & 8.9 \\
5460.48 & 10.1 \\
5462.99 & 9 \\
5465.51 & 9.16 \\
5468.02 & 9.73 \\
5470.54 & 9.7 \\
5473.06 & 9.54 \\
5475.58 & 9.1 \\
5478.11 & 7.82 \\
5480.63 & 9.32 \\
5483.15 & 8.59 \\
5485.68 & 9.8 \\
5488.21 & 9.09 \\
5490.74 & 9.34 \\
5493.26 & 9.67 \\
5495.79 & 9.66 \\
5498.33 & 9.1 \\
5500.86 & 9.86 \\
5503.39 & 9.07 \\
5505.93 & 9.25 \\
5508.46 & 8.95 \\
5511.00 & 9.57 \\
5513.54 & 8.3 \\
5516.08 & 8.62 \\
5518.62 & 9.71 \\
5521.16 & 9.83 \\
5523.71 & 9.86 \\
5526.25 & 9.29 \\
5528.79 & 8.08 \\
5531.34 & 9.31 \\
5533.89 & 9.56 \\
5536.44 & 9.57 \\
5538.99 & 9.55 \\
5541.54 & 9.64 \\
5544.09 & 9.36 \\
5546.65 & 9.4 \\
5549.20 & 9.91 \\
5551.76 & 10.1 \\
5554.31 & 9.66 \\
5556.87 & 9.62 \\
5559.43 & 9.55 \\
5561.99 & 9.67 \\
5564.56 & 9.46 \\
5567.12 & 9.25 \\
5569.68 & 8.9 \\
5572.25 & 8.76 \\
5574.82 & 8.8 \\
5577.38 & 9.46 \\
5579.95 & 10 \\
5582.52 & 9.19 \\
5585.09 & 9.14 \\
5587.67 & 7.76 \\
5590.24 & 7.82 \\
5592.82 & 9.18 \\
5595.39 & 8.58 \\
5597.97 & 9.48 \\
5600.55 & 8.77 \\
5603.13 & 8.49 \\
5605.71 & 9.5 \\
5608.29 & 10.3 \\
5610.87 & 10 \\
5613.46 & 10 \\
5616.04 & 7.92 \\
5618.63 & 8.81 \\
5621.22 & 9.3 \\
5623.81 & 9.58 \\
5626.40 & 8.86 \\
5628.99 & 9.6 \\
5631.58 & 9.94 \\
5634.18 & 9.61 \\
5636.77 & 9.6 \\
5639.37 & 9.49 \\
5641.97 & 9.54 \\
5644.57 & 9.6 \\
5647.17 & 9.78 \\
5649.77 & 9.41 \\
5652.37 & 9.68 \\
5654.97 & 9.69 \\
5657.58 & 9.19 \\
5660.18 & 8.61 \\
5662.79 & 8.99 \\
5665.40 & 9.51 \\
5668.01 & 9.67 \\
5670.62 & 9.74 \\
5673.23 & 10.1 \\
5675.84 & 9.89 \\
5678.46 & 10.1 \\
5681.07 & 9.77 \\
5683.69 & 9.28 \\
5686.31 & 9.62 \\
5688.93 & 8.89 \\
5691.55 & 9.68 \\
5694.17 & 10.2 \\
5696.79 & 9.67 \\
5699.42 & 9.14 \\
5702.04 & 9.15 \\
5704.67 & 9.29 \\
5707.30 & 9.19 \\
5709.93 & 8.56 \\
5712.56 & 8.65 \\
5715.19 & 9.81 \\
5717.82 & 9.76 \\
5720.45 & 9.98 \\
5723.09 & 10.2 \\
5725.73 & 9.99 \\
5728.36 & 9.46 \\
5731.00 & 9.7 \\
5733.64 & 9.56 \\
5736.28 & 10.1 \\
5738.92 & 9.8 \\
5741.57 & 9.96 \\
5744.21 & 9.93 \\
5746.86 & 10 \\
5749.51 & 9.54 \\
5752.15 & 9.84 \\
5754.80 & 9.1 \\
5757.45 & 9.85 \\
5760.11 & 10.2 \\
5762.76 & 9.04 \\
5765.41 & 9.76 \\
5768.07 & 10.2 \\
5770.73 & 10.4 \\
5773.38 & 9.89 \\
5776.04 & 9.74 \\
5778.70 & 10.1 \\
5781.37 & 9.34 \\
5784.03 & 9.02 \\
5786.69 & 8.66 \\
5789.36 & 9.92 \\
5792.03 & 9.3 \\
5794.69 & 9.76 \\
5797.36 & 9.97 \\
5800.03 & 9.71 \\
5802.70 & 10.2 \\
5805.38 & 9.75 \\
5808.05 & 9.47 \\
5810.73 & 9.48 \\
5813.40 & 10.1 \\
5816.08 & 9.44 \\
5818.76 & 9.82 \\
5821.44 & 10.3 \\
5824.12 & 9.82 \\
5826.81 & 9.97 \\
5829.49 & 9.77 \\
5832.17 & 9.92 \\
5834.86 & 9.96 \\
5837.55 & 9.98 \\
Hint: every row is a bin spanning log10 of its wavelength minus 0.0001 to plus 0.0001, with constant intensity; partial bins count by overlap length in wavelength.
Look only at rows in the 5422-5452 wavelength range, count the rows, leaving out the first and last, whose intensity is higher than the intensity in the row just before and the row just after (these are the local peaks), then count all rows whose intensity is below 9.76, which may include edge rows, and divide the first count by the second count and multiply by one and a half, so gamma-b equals 0.45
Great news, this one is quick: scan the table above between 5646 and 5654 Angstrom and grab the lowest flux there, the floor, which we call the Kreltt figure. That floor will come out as 9.41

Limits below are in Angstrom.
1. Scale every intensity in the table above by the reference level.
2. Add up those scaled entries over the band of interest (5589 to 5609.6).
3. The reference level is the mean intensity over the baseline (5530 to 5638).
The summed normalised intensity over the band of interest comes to 7.75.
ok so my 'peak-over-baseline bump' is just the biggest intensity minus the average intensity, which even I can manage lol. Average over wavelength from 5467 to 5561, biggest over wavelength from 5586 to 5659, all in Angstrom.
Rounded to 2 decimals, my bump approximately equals 0.95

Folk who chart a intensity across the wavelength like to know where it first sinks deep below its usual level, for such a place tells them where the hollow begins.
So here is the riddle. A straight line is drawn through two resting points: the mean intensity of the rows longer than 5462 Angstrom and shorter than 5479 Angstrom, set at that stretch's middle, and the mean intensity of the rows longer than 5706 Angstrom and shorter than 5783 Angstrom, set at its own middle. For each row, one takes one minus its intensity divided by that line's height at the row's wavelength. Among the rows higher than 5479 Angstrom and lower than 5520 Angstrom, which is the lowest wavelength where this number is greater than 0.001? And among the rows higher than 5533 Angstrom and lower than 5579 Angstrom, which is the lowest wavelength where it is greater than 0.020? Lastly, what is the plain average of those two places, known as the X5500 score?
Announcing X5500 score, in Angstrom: 5526.4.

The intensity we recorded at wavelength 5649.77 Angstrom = 9.41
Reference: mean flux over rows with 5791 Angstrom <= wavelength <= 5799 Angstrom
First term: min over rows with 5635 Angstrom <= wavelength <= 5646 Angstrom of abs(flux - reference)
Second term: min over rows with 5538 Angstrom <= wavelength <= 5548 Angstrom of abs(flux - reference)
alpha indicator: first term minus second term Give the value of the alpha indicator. 0.04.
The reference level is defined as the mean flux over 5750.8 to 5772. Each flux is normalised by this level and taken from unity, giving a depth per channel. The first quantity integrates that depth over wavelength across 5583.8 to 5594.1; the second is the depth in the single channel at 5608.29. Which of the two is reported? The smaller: -0.05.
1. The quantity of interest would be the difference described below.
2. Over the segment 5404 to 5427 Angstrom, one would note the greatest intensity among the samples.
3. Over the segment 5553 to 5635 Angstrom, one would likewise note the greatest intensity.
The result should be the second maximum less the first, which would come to 0.71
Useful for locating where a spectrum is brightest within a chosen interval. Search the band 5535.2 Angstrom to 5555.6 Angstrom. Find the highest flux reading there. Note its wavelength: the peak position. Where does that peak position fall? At 5551.76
